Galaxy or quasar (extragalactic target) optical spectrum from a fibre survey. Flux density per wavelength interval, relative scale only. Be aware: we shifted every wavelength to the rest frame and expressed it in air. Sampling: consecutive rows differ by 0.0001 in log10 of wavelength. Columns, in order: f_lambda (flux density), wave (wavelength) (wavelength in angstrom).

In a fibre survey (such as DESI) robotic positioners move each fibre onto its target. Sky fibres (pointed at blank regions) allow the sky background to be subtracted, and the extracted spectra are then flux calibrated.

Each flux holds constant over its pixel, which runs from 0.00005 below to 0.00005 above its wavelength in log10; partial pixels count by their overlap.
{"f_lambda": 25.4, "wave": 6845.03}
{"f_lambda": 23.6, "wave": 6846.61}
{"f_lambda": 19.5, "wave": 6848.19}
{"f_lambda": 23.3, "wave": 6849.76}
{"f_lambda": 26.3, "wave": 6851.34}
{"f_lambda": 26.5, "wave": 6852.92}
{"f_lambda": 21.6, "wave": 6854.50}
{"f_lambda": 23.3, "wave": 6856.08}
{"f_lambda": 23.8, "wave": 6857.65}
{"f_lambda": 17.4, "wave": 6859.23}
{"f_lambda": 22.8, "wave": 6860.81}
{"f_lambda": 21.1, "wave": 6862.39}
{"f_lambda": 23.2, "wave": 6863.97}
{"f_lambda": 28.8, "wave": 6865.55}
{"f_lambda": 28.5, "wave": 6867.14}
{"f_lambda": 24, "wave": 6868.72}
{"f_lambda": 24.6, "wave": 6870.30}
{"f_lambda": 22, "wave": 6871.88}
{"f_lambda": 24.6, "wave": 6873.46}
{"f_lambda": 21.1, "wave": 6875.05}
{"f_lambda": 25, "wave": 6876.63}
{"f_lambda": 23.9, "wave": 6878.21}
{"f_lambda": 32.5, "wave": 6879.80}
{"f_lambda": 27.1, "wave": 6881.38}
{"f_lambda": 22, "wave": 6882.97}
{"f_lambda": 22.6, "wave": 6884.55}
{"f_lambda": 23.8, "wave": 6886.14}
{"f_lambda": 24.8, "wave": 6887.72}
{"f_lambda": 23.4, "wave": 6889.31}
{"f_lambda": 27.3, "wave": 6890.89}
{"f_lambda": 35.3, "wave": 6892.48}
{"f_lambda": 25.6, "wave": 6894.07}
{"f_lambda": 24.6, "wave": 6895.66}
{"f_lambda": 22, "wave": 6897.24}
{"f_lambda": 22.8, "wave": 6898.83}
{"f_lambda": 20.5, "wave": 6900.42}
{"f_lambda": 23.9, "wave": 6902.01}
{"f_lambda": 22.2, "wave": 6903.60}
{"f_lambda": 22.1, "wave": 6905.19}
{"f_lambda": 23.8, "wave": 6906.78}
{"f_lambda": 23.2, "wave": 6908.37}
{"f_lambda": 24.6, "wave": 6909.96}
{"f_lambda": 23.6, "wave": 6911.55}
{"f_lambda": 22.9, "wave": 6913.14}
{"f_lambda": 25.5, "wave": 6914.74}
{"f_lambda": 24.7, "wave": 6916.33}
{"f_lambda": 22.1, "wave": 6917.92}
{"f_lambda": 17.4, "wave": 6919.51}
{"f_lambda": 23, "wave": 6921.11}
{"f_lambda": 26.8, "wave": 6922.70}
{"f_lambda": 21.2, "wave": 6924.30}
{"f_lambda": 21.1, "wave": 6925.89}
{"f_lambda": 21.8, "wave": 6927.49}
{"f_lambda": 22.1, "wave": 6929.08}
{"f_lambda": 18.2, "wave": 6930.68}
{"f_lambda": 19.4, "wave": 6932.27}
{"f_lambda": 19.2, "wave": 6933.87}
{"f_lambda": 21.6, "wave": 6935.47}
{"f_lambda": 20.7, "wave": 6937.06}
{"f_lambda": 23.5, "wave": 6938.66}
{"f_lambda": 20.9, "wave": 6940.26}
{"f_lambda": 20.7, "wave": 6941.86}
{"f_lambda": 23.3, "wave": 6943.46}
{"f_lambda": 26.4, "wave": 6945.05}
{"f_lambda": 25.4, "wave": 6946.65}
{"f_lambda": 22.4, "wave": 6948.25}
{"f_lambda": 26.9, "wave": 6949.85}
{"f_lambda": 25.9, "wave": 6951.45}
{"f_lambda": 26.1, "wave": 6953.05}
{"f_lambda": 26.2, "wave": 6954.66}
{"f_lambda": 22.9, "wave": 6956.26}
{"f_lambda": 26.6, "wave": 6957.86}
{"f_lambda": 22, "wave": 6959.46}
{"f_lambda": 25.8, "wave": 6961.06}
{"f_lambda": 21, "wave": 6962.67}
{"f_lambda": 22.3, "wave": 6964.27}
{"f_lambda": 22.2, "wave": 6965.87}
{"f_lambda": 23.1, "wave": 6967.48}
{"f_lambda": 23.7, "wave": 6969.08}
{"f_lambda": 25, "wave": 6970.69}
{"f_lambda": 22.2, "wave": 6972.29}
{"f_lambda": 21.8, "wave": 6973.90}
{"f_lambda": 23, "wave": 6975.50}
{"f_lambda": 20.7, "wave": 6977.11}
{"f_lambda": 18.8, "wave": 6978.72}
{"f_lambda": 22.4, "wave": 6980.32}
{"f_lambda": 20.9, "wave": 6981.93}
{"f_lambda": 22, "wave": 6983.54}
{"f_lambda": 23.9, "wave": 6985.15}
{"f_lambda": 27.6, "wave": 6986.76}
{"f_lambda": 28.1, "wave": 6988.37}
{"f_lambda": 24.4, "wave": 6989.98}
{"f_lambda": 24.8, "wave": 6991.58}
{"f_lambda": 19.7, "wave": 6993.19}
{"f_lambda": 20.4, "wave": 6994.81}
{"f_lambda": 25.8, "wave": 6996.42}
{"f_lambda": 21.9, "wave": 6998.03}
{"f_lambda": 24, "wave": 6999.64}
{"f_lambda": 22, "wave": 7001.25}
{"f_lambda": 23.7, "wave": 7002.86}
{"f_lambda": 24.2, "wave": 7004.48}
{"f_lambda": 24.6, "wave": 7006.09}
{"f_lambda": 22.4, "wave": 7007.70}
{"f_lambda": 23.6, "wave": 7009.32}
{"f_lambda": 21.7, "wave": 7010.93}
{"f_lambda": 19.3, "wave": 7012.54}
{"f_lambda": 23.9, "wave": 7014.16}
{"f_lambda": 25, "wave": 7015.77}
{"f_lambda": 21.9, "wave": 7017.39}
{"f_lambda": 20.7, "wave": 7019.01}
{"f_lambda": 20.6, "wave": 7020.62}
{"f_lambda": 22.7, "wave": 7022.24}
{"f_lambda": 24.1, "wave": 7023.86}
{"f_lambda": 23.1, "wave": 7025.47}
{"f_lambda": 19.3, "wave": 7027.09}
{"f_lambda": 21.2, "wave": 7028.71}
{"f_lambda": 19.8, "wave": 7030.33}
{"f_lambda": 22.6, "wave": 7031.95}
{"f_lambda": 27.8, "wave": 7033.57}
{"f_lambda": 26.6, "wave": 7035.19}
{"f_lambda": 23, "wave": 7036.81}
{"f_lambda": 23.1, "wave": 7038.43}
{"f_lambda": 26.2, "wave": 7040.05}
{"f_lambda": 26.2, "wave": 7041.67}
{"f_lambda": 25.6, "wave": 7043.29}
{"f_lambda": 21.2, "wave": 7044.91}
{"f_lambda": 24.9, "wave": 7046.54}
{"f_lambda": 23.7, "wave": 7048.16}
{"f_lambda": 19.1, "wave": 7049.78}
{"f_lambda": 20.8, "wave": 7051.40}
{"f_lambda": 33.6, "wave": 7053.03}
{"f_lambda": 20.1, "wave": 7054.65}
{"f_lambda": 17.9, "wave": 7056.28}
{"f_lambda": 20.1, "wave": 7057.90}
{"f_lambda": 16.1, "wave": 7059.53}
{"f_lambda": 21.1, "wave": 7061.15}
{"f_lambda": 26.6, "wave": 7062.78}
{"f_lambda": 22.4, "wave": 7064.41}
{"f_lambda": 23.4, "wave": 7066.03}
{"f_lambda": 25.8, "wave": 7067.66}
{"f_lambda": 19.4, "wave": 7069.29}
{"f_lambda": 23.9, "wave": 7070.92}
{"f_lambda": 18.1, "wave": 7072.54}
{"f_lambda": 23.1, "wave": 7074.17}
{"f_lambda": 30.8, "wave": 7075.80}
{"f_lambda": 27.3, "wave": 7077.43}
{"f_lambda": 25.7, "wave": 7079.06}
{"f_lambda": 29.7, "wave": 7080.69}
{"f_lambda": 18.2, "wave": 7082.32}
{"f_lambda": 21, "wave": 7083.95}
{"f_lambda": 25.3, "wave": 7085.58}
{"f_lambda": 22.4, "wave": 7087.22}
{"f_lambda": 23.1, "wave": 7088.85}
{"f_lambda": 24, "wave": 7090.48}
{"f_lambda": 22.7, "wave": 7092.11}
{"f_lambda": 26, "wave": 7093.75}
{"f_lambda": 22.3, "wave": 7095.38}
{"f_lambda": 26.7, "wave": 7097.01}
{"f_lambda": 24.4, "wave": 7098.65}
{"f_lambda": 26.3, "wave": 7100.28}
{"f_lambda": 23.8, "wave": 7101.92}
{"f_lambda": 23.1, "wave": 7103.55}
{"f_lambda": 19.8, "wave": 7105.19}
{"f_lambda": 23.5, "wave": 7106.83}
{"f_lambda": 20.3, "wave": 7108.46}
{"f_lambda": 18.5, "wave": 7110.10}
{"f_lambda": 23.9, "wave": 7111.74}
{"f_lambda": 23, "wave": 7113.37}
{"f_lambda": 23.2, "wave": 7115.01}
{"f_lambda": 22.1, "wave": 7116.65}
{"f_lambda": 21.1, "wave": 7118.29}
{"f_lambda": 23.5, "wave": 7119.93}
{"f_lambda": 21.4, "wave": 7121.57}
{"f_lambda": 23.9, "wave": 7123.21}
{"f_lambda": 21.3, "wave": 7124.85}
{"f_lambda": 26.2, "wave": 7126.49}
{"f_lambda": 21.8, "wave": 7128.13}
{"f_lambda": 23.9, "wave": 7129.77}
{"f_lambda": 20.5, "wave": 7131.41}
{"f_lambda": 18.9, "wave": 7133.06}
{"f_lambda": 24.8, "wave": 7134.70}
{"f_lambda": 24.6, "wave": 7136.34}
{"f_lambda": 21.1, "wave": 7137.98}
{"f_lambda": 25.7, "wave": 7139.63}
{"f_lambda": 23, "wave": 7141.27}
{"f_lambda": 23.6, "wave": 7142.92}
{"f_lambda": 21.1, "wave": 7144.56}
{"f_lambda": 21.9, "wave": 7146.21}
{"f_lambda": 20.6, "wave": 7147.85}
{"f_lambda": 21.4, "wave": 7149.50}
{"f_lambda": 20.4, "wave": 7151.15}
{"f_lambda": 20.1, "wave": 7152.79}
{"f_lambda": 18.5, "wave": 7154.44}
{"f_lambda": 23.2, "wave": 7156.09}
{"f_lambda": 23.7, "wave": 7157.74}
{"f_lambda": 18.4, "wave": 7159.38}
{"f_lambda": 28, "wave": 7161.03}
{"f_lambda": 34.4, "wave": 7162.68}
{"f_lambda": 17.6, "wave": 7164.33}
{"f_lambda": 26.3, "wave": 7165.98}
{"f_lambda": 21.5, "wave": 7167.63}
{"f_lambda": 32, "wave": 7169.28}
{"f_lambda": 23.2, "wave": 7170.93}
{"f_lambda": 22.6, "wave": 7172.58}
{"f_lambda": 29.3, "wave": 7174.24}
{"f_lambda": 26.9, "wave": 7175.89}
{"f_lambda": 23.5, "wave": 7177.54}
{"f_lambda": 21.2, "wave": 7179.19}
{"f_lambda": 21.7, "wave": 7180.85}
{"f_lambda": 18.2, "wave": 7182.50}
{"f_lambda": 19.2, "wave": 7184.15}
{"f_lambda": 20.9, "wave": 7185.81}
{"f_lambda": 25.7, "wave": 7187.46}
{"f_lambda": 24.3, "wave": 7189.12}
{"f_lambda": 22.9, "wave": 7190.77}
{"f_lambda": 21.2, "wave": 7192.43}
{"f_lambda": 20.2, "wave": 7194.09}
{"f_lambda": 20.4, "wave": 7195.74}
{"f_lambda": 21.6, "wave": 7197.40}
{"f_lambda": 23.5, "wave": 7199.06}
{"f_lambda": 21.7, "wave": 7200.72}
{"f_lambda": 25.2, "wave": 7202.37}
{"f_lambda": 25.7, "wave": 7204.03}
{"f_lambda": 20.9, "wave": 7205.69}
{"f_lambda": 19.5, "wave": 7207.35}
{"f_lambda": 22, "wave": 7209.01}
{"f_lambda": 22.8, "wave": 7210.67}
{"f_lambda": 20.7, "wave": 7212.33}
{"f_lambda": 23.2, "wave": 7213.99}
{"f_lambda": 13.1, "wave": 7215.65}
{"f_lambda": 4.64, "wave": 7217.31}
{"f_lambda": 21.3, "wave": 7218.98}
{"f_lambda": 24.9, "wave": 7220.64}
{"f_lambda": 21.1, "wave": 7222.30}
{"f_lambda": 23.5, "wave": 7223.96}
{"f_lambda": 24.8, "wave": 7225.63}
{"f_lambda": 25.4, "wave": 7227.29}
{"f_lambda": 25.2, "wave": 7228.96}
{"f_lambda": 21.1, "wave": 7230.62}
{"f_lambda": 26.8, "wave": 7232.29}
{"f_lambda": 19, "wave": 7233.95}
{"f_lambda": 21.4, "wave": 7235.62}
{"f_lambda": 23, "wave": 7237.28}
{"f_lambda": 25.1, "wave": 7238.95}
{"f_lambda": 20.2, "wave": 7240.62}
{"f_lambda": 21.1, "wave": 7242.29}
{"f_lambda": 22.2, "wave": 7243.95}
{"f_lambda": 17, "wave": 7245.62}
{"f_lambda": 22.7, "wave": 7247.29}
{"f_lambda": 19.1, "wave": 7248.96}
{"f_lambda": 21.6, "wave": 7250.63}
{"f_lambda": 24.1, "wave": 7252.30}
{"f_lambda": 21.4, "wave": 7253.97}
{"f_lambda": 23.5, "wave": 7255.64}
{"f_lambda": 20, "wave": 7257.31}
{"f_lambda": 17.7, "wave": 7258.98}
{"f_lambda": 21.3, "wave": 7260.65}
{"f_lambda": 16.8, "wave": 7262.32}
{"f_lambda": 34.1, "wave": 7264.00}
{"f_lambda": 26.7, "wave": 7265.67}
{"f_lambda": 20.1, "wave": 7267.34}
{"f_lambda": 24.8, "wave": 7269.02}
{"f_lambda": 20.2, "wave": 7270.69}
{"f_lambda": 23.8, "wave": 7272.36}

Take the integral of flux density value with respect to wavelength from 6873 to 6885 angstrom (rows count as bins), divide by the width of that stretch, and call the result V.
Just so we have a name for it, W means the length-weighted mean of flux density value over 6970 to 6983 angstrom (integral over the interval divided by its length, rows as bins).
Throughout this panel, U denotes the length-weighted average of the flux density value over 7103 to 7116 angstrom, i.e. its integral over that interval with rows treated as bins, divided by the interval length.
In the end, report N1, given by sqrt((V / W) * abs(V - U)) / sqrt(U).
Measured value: 0.398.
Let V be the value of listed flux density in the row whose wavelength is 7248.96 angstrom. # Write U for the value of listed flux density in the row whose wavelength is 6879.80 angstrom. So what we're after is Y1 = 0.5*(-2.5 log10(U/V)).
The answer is -0.29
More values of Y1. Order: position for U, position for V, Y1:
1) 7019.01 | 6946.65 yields 0.11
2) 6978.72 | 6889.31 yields 0.12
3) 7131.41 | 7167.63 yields 0.03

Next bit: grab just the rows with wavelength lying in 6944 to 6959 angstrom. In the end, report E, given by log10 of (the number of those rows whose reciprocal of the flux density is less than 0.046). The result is 0.95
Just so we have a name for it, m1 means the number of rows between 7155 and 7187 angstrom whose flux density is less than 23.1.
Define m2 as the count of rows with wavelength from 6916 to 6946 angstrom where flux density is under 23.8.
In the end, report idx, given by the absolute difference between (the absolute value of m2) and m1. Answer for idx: 7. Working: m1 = 9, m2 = 16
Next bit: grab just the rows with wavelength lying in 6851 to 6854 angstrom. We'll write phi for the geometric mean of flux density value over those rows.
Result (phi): 26.4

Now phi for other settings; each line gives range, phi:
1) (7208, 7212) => 22.4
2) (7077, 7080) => 26.5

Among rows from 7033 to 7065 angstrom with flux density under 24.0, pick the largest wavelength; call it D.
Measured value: 7064.41 angstrom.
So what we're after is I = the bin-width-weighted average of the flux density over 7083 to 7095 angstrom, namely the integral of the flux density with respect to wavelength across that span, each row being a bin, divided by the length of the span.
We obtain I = 23.4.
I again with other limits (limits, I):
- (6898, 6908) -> 22.6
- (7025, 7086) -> 23.2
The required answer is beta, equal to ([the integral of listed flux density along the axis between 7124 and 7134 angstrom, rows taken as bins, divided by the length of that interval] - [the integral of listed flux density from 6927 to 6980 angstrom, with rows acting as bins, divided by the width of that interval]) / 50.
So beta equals -0.01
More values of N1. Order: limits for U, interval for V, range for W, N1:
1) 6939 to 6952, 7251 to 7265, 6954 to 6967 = 0.248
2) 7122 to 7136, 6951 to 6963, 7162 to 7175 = 0.287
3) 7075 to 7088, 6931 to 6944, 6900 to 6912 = 0.383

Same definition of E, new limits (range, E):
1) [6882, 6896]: 0.95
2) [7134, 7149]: 0.78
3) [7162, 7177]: 0.85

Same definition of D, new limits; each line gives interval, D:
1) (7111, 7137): 7133.06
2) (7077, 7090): 7088.85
